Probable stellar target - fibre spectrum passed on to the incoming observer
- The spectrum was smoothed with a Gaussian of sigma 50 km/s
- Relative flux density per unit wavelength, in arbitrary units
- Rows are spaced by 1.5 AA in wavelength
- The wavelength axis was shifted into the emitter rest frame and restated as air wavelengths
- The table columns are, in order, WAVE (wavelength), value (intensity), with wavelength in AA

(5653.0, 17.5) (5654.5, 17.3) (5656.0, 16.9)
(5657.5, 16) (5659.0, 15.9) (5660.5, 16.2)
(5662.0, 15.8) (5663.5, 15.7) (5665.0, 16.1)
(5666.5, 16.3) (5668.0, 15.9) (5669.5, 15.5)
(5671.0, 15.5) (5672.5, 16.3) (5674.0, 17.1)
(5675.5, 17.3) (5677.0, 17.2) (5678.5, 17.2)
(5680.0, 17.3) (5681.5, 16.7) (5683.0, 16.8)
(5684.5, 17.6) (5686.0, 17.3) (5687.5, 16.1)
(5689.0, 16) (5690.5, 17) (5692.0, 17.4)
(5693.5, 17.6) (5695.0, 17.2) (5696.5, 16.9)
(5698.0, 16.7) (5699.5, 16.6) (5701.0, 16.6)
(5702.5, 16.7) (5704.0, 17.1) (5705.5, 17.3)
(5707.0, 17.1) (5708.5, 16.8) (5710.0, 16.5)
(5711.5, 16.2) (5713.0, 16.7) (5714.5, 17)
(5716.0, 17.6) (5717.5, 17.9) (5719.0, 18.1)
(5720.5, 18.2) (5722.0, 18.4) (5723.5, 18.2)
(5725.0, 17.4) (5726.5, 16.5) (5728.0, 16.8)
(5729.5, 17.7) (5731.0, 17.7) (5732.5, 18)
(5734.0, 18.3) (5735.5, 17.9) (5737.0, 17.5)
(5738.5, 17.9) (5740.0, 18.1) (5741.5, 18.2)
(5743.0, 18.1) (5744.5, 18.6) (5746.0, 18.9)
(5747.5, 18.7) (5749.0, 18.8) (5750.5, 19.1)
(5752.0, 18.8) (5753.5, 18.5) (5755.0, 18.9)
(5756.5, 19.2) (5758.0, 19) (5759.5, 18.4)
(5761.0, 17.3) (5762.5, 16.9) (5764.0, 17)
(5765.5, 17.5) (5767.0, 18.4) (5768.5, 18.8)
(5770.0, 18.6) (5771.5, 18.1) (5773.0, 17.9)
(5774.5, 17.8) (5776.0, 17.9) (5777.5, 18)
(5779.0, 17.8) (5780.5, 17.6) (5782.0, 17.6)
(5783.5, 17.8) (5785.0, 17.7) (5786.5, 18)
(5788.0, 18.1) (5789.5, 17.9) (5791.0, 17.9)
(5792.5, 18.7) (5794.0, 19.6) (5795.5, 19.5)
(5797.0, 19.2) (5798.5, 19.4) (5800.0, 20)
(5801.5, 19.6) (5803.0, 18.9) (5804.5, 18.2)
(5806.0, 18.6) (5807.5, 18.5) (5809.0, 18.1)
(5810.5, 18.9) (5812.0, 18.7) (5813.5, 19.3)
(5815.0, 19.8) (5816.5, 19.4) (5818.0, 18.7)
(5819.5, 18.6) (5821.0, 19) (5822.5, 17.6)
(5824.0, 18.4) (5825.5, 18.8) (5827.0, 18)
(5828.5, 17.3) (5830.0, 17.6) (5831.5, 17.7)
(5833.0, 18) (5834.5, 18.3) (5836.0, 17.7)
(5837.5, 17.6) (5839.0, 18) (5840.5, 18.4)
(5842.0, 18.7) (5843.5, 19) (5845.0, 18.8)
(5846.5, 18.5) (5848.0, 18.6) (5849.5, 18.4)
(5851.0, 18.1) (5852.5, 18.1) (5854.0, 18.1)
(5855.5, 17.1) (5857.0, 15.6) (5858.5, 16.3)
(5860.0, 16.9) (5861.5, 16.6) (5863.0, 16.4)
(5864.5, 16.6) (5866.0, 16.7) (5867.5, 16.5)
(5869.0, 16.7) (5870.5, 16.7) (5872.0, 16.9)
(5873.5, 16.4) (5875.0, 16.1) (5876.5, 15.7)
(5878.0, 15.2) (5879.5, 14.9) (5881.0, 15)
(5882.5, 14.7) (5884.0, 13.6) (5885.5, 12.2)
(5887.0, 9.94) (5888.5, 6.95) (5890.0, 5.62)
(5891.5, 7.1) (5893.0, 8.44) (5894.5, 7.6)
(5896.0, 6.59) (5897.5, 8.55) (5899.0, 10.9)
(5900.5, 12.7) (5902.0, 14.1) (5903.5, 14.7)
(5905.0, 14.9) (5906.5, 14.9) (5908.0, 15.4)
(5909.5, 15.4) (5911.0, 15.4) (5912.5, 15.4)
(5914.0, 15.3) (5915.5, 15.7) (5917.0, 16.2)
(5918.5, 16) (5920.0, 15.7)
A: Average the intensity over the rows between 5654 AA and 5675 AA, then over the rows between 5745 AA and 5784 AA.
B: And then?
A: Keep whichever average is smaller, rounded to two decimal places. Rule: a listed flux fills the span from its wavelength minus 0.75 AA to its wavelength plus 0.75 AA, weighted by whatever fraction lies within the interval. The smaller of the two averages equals 16.18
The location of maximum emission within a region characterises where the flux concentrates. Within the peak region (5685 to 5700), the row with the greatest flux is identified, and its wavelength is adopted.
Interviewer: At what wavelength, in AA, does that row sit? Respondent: 5693.5 AA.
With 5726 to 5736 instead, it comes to 5734.0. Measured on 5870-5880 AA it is 5872.0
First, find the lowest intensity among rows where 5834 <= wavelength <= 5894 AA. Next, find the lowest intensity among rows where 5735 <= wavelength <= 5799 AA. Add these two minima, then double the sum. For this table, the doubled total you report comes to 45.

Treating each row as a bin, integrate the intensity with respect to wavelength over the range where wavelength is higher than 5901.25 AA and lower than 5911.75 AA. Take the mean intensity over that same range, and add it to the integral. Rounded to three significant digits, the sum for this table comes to 172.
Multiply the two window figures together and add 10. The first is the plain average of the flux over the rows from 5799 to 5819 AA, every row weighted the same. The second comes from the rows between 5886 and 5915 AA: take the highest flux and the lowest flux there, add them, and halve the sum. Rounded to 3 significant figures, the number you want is 209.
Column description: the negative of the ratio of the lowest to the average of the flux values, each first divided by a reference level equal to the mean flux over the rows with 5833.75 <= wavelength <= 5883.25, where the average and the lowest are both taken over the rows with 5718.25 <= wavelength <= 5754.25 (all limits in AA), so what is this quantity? -0.91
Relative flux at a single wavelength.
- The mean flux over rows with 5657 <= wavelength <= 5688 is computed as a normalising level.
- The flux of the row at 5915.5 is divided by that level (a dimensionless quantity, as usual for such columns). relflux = 0.95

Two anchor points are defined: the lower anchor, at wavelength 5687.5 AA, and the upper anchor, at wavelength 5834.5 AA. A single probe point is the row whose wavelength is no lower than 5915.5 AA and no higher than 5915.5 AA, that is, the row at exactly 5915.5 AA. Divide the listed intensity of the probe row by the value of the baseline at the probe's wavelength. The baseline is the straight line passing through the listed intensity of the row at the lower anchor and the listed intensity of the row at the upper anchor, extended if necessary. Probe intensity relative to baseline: 0.80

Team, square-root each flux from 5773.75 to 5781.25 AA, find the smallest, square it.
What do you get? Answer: 17.6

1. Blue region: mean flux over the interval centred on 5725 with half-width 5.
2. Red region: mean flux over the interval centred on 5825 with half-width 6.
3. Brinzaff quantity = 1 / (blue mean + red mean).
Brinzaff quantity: 0.0280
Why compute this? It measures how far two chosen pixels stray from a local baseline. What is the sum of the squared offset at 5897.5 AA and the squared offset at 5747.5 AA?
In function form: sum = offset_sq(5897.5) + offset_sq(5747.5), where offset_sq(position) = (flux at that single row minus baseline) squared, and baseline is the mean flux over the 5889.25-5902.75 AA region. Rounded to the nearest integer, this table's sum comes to 93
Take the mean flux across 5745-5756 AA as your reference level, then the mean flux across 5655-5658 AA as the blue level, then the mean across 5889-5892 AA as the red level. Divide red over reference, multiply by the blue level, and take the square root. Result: 2.36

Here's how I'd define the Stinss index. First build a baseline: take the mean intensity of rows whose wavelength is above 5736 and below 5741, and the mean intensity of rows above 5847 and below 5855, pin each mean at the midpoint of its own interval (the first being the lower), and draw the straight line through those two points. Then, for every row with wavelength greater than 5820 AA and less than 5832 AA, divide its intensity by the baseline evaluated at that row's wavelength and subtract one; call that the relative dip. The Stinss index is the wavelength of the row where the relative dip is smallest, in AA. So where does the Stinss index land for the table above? 5828.5 AA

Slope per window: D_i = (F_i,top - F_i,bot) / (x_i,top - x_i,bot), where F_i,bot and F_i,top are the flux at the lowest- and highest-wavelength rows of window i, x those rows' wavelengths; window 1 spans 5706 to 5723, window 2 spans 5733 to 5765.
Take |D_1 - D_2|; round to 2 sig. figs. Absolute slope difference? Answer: 0.13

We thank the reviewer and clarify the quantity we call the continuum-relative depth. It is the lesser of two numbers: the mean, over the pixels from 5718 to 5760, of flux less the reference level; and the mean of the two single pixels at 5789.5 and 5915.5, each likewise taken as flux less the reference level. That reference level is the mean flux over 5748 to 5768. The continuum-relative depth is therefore -1.5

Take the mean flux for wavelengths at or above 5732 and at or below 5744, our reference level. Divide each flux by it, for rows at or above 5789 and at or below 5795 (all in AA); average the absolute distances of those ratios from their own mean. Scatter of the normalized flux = 0.035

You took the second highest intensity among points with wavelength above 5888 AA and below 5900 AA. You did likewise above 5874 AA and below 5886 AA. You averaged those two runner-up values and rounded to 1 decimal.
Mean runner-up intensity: 12.1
